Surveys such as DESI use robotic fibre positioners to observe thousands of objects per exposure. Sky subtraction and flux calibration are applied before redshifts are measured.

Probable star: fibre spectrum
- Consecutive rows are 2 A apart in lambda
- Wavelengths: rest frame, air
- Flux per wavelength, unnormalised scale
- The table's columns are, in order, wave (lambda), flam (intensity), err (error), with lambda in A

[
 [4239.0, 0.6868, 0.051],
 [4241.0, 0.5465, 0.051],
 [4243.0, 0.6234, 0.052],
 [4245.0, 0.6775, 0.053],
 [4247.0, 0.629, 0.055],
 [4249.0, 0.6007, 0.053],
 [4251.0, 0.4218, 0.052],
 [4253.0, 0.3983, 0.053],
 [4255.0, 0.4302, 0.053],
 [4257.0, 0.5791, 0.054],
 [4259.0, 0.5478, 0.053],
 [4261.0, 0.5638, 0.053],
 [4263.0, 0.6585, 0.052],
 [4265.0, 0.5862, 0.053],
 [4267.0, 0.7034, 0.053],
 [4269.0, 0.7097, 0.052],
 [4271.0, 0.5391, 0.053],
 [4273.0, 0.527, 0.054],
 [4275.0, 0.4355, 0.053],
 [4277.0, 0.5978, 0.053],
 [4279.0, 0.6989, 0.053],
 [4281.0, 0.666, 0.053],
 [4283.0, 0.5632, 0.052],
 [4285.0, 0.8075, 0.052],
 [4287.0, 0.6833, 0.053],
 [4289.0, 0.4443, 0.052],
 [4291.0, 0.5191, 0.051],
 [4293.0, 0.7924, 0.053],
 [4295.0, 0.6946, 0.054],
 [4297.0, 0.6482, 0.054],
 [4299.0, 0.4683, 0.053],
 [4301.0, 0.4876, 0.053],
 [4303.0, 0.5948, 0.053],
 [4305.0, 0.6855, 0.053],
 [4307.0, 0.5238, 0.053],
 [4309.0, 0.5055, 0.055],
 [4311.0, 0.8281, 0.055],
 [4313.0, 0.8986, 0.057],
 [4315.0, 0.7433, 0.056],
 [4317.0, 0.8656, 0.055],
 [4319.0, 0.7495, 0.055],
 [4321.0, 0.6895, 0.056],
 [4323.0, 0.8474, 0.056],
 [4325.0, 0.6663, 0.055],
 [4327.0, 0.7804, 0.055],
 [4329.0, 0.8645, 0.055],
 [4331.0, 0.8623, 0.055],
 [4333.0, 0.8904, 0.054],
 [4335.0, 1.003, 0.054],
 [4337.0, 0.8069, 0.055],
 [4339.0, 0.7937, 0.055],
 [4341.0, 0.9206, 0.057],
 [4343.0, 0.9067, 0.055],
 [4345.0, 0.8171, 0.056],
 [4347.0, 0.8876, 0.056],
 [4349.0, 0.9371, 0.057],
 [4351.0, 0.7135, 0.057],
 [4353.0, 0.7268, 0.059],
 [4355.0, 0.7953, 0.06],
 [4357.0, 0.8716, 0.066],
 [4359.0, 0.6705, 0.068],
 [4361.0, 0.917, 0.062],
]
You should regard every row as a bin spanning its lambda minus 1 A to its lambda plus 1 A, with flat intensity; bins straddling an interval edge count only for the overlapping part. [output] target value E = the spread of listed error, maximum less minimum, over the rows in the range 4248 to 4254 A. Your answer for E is 0.0010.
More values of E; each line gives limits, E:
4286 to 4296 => 0.0030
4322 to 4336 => 0.0020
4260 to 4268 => 0.0010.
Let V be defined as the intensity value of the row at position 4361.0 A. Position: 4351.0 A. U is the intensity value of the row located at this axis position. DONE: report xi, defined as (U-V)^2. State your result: 0.041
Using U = 0.7135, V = 0.917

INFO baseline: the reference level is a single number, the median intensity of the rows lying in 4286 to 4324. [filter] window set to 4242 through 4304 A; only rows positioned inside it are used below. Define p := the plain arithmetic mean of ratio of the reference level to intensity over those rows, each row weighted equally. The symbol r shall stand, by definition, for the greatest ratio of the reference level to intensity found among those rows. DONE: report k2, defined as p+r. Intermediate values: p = 1.20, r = 1.72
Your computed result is 2.92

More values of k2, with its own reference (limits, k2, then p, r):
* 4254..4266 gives 2.84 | 1.24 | 1.59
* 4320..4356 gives 1.87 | 0.84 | 1.03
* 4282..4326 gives 2.61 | 1.07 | 1.54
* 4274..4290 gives 2.74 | 1.17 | 1.57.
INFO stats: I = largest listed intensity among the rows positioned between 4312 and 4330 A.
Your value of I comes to 0.8986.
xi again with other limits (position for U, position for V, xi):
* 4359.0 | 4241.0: 0.015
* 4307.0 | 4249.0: 0.006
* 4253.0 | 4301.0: 0.008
